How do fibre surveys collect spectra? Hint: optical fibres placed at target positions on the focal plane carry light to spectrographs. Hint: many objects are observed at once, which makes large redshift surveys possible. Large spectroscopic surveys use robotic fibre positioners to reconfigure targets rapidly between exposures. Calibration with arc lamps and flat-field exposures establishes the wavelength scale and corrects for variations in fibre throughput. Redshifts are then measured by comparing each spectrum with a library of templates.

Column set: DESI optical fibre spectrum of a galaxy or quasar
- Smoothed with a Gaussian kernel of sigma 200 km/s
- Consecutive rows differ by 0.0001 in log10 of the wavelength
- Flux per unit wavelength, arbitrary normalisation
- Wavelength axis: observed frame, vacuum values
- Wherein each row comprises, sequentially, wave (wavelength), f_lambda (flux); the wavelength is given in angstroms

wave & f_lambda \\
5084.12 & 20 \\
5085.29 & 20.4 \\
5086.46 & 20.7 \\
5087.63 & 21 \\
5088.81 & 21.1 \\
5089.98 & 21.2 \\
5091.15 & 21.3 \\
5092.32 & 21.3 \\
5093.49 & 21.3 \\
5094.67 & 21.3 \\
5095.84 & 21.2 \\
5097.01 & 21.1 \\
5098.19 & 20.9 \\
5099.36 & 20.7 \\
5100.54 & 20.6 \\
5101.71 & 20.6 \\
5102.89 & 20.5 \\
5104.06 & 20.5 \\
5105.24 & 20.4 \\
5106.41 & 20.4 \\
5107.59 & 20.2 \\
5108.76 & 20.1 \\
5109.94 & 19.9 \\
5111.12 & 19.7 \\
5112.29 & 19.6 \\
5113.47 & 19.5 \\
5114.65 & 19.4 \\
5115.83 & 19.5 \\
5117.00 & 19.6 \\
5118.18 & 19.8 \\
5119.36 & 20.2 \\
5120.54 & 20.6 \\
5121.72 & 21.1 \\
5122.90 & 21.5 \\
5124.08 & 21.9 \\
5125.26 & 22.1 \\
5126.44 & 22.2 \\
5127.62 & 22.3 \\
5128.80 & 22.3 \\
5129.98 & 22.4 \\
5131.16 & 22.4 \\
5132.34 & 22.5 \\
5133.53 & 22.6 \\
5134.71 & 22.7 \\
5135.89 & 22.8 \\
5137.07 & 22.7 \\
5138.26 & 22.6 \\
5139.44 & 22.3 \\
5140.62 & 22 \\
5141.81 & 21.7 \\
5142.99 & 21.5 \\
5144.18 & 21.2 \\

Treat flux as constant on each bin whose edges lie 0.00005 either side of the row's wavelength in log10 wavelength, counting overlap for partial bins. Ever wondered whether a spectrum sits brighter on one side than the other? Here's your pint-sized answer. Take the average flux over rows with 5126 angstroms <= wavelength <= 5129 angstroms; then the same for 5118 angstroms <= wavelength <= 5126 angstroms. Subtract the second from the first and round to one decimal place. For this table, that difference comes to 1.2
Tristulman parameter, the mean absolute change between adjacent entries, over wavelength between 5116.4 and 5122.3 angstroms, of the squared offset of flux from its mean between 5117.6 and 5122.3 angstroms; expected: 0.27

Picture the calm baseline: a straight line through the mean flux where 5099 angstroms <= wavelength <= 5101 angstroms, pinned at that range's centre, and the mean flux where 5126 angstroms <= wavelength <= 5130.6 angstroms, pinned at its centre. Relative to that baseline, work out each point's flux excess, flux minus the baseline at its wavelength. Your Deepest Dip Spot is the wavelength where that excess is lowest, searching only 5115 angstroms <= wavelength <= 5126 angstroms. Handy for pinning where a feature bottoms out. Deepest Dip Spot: 5115.83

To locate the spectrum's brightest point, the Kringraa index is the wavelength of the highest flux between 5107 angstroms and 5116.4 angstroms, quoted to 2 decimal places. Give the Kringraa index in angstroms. 5107.59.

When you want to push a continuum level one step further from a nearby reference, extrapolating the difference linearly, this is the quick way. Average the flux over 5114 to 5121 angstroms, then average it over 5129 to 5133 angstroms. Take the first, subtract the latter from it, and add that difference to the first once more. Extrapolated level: 17.3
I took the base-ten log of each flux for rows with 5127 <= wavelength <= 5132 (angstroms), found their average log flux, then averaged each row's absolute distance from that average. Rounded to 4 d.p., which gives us 0.0010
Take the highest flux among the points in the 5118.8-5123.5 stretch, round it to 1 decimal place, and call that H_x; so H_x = 21.5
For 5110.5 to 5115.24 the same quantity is 19.7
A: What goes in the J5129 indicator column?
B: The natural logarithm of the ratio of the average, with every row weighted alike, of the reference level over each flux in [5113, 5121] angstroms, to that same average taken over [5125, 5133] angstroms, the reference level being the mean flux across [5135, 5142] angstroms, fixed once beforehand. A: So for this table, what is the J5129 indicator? 0.12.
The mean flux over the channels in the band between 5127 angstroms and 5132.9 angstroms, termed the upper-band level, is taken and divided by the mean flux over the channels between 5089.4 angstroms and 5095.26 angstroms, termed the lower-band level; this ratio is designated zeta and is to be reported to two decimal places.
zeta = 1.05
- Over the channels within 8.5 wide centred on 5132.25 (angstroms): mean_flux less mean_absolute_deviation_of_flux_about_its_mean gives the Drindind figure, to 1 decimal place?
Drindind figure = 22.4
